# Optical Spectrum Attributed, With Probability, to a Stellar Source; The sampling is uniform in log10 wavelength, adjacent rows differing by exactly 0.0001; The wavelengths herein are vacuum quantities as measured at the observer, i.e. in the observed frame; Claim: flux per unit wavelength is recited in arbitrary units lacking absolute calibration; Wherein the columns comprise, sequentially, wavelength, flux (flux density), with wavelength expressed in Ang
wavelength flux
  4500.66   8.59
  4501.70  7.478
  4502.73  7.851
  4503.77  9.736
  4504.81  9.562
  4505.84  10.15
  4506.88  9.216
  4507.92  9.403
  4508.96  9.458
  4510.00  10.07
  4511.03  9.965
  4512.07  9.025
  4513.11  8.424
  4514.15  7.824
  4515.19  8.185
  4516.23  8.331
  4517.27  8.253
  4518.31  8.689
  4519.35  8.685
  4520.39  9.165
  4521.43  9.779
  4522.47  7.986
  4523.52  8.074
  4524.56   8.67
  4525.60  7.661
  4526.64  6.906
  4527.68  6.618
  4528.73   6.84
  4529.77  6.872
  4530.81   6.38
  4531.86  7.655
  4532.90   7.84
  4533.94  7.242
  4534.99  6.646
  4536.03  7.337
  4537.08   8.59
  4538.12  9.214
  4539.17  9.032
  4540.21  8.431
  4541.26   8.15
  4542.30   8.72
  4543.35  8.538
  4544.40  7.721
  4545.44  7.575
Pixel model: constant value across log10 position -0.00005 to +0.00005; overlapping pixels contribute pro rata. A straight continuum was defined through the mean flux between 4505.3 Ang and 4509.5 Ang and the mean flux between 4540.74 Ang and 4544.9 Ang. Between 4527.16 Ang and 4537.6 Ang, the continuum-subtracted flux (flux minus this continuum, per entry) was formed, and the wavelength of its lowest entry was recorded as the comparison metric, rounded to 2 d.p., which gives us 4530.81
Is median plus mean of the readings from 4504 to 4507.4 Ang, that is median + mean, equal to 19.2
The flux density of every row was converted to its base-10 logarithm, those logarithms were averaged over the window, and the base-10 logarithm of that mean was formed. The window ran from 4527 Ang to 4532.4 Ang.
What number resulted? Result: -0.078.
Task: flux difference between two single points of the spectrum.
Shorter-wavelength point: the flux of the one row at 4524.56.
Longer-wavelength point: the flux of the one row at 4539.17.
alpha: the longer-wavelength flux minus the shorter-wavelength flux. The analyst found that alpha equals 0.36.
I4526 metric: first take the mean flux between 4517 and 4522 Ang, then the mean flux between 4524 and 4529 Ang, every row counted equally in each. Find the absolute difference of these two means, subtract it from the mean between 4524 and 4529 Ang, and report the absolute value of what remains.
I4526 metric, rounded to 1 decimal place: 5.8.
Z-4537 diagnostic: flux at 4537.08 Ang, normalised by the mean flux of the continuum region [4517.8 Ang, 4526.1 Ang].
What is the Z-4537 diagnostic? 1.00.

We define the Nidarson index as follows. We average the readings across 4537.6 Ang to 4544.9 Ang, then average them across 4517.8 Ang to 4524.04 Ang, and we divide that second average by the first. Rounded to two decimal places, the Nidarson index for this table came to 1.02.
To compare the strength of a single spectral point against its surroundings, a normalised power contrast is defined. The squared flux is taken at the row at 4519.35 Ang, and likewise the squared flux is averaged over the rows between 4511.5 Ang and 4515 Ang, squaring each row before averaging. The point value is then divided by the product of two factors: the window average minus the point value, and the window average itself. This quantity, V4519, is -0.25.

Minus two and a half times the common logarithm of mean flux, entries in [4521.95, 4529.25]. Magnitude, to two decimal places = -2.19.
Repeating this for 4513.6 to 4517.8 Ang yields -2.28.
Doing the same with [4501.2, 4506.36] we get -2.38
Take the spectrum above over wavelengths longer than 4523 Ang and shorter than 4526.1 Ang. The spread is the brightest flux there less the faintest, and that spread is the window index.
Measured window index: 1.01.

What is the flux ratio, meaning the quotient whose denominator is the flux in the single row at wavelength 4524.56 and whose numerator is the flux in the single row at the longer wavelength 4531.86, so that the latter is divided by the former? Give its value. 0.88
